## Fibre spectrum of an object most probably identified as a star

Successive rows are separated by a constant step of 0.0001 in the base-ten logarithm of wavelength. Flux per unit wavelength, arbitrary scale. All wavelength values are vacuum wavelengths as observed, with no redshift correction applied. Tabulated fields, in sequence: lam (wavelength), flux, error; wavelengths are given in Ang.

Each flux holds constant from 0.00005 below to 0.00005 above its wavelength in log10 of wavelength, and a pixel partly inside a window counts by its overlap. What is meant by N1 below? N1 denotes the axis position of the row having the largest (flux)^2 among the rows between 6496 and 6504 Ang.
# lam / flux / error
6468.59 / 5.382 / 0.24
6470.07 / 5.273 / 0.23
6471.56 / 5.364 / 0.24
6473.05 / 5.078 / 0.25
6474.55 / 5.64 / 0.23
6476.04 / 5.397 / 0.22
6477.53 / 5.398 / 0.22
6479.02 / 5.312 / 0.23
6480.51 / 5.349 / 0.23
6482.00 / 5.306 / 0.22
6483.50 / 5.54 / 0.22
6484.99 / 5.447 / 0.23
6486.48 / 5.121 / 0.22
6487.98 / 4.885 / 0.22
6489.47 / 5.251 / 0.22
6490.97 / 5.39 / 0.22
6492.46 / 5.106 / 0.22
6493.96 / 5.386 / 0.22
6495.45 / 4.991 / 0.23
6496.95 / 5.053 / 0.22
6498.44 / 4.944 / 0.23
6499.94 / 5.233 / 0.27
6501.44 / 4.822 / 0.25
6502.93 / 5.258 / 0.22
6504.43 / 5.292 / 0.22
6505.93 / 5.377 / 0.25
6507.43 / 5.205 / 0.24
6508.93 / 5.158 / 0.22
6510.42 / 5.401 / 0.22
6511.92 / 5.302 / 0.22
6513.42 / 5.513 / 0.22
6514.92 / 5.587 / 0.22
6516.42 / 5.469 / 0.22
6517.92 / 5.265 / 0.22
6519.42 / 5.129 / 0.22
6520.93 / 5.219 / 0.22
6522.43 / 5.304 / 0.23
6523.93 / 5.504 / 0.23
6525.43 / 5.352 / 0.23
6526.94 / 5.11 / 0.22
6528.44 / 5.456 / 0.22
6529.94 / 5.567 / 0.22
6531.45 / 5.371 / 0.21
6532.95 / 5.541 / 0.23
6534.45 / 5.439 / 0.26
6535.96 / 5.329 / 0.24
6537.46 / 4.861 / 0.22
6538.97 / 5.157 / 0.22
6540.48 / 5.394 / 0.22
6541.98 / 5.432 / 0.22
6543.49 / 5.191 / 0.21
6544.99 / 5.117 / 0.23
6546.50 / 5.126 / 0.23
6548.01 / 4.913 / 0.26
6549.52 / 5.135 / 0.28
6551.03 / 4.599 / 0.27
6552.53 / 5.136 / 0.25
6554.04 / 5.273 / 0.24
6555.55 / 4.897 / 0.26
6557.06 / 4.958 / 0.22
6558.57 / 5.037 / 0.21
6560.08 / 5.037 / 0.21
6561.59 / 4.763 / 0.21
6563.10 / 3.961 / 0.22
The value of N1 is 6502.93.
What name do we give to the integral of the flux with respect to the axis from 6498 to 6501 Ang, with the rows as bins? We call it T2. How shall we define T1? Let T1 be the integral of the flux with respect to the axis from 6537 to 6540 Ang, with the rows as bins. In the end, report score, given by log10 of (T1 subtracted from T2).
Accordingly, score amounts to -1.21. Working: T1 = 15.1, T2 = 15.2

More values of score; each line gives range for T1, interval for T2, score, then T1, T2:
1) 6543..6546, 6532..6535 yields 0.02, 15.5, 16.5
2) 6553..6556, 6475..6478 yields -0.02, 15.3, 16.3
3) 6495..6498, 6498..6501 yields -0.88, 15.1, 15.2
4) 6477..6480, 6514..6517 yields -0.29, 16.1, 16.6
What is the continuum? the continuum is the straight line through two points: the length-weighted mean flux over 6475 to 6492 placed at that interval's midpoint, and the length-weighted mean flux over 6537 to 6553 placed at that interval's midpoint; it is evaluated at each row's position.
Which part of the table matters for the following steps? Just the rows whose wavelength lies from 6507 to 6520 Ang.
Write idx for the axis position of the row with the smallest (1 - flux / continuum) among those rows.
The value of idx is 6514.92 Ang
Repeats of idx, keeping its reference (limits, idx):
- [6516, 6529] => 6523.93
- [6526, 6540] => 6529.94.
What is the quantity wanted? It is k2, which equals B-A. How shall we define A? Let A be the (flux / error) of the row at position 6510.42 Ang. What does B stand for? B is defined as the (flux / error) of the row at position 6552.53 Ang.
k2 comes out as -4.01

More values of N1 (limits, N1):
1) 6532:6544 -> 6532.95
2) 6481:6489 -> 6483.50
